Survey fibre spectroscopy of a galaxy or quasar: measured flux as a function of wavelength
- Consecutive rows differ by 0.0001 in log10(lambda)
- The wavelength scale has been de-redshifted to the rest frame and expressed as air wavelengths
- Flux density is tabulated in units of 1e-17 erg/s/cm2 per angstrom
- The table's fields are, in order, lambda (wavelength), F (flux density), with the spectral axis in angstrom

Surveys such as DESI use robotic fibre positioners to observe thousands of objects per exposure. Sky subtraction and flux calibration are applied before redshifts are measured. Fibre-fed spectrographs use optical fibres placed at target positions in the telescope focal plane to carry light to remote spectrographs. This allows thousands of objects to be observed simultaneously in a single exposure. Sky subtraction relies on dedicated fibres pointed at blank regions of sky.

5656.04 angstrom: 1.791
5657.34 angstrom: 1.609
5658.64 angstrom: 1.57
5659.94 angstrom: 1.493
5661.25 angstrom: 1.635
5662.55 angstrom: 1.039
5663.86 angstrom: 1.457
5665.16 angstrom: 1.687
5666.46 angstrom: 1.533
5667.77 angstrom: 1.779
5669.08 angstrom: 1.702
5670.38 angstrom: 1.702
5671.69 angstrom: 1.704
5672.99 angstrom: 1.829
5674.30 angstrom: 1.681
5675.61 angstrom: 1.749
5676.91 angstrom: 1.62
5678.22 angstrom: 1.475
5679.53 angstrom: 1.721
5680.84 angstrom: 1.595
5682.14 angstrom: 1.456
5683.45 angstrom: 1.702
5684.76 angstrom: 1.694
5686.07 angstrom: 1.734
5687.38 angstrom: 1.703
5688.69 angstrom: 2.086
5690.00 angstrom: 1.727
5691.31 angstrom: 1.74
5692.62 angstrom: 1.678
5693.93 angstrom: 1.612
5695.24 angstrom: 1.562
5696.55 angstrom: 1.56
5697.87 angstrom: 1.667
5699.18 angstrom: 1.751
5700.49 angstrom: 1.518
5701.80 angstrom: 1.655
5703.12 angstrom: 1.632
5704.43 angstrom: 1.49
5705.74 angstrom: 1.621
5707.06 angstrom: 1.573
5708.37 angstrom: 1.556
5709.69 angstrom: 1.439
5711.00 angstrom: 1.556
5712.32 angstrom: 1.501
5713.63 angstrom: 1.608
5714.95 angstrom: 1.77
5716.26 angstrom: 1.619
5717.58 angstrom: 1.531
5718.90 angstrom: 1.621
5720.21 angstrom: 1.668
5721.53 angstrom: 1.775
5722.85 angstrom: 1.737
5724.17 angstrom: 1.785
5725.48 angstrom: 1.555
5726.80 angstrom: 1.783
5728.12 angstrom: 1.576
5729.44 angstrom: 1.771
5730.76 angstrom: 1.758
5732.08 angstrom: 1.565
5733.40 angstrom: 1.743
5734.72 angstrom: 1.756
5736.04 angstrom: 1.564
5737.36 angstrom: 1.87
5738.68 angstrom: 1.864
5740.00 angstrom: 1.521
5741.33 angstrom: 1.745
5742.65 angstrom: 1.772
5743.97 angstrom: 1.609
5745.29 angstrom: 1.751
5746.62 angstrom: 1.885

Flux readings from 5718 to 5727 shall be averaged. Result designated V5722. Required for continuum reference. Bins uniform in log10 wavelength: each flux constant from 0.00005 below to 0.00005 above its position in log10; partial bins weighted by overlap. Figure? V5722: 1.70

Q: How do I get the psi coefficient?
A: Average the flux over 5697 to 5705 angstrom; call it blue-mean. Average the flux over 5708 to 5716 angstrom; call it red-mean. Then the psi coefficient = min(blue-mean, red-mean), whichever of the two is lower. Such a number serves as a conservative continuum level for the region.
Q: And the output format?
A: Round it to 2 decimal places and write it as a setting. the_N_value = 1.57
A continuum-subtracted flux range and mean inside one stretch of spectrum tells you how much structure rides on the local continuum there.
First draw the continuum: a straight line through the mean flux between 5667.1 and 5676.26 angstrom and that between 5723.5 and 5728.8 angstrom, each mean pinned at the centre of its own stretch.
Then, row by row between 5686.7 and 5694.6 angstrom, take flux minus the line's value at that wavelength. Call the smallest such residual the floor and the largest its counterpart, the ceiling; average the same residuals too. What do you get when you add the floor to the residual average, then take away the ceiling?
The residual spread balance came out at -0.42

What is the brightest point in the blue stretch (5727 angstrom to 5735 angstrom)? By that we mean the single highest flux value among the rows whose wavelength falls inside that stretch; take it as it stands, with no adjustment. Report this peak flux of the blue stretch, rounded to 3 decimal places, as 1.771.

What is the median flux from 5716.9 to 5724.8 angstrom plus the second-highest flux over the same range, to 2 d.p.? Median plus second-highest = 3.48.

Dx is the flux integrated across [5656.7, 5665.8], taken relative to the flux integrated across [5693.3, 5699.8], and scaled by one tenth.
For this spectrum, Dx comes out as 0.13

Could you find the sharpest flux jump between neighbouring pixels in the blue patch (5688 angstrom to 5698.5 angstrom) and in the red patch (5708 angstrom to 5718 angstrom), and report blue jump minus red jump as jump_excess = 0.20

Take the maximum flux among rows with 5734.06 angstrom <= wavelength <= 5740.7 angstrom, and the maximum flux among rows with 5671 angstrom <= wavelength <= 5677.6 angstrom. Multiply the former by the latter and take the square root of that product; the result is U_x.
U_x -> 1.85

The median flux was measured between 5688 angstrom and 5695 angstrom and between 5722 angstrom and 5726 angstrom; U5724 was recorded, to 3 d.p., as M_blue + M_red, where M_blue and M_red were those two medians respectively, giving 3.464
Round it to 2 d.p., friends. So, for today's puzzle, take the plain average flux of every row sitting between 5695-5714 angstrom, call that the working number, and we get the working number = 1.58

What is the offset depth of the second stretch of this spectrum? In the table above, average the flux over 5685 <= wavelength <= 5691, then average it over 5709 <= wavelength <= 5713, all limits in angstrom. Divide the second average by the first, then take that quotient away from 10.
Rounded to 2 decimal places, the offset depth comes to 9.17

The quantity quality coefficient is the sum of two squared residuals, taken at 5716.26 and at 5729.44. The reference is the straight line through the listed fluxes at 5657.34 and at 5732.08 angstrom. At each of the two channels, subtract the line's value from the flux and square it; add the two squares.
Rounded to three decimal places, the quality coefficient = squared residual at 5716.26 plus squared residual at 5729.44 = 0.044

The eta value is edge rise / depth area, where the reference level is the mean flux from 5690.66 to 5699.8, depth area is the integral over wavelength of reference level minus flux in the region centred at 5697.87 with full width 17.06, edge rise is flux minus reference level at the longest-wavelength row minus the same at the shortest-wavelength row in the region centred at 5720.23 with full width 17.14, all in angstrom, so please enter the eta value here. 0.2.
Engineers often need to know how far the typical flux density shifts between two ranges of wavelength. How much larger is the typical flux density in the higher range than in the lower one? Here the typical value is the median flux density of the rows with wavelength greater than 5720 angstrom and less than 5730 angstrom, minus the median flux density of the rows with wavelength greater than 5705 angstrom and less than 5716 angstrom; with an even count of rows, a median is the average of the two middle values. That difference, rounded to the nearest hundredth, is 0.19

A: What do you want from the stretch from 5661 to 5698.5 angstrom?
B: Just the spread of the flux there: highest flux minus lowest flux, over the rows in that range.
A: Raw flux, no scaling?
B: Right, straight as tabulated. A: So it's 1.05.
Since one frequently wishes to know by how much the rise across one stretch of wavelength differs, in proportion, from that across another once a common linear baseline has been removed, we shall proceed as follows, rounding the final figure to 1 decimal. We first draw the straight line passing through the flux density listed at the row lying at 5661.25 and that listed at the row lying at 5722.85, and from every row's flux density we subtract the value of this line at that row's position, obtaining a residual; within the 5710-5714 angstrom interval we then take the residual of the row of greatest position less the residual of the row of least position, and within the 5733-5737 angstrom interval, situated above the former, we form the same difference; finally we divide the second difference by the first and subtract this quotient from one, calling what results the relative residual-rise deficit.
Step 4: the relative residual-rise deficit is 4.8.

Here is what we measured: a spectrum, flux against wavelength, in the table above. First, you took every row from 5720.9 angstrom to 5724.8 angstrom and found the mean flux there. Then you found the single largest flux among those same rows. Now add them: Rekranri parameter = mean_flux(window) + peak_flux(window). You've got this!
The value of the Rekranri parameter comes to 3.55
